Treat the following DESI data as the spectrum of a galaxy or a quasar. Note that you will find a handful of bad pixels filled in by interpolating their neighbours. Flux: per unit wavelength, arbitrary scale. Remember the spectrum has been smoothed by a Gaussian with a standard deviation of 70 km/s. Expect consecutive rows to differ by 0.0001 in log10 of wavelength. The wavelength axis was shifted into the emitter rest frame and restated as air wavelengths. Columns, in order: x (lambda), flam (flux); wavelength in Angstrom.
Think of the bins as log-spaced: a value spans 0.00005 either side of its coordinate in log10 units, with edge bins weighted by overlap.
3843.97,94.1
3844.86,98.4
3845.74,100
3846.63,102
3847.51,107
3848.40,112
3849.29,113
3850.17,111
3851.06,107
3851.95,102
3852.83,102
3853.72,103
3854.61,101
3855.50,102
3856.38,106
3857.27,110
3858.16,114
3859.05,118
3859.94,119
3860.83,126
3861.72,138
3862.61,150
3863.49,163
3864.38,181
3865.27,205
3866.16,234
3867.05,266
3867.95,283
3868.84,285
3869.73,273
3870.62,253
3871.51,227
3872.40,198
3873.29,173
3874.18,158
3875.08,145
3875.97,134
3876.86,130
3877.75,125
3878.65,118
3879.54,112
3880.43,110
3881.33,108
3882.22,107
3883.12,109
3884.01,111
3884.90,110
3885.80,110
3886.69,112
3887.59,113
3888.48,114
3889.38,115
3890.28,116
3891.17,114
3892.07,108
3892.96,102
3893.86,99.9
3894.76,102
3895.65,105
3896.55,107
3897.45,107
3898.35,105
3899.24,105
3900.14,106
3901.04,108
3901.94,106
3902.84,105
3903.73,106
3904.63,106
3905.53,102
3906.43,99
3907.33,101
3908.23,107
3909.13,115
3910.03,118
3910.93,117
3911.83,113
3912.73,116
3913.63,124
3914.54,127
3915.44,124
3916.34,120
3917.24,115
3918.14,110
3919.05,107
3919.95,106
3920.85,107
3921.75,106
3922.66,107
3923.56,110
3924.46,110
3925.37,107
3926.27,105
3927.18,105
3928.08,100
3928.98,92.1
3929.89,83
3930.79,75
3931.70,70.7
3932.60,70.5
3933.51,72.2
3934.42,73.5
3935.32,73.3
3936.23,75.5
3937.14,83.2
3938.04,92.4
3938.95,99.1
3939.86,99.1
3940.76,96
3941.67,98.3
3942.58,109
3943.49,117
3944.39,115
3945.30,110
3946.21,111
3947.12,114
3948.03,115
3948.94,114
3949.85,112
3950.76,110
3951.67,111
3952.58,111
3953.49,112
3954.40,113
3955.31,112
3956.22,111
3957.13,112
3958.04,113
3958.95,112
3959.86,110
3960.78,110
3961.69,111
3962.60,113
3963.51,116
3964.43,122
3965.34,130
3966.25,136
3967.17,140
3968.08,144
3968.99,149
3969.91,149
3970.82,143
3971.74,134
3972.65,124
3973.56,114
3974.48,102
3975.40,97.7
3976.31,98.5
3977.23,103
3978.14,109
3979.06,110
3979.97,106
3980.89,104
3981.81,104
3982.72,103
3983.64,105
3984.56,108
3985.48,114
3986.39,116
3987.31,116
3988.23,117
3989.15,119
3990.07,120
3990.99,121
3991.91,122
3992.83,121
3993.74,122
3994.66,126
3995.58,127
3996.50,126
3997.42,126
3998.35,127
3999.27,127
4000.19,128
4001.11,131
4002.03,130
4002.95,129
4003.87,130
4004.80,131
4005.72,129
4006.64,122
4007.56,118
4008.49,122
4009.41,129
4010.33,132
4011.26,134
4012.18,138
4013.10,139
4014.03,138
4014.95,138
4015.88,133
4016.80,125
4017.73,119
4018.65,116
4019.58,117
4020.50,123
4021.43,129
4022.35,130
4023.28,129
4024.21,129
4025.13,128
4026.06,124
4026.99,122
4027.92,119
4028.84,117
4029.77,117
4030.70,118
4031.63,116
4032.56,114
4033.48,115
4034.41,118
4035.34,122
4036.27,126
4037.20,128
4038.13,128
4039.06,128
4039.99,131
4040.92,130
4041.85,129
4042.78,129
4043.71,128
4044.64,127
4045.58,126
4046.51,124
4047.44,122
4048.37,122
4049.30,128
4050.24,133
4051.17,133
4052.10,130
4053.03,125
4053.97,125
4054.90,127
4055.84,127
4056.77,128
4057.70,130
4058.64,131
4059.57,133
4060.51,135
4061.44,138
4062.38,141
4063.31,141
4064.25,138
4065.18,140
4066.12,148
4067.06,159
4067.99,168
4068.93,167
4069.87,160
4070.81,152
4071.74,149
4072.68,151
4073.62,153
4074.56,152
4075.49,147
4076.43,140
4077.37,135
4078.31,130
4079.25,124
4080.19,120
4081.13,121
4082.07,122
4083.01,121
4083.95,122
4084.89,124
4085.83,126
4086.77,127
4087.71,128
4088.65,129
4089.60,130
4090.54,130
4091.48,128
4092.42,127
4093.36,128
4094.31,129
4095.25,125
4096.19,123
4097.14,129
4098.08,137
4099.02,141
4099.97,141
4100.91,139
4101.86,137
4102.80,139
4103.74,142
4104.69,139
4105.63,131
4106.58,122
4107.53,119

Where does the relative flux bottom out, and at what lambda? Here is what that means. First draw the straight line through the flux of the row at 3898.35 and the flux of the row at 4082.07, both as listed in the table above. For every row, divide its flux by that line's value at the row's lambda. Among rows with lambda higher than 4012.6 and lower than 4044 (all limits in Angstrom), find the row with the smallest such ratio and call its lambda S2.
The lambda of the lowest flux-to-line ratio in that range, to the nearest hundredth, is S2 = 4032.56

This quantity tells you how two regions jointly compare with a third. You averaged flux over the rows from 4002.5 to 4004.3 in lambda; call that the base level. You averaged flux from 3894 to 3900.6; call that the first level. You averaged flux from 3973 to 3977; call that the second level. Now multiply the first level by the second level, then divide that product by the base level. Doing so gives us 84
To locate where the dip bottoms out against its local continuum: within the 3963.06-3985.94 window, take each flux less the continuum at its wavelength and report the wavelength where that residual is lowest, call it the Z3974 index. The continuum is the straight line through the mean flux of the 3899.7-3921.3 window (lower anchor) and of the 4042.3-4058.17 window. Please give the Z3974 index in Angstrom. 3975.40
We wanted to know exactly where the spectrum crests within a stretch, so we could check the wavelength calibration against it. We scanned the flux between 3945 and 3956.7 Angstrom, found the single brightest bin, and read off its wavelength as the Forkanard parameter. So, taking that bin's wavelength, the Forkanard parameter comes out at 3948.03 Angstrom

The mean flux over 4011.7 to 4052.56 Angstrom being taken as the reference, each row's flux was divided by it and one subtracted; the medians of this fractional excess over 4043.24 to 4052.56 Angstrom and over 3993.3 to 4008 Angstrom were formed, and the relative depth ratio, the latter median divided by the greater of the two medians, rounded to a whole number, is 1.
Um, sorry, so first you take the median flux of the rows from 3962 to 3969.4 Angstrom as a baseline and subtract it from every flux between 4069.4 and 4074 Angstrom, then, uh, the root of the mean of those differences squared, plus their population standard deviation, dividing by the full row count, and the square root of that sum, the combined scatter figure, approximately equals 4.9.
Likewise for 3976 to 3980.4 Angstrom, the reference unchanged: 5.7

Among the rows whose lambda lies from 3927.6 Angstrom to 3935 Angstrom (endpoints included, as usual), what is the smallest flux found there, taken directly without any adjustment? 70.5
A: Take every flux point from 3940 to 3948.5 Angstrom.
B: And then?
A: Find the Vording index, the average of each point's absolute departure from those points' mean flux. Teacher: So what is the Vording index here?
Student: 5.6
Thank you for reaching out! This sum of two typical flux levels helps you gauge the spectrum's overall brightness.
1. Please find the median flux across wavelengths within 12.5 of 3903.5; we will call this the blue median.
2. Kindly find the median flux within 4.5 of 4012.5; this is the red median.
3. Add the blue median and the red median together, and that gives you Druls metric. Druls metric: 240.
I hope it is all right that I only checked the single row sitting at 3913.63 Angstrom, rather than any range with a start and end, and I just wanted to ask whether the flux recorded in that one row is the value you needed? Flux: 124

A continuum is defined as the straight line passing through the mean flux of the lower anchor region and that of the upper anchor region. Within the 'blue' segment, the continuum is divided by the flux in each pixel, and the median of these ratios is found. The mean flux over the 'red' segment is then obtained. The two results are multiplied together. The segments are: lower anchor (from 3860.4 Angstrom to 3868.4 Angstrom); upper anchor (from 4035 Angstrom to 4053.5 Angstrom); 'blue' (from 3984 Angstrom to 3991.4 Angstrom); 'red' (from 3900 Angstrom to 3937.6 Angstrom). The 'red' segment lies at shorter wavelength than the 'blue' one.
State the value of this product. 130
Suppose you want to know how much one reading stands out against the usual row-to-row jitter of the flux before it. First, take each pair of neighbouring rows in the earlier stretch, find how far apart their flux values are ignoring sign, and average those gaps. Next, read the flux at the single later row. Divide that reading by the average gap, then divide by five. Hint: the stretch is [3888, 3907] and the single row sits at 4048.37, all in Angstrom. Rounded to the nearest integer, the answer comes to 12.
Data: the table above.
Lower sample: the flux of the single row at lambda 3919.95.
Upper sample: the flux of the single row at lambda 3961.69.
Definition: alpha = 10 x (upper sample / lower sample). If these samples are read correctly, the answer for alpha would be 10.5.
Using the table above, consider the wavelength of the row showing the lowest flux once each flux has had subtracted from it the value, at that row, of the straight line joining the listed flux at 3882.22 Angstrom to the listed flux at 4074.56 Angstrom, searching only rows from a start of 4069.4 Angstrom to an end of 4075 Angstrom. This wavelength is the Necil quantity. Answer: 4071.74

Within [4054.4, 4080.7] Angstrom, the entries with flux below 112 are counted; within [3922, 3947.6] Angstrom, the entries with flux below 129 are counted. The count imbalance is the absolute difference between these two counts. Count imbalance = 28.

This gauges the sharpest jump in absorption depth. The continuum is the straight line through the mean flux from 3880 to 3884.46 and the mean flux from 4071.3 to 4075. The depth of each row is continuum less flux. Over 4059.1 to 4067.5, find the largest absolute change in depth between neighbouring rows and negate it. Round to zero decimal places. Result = -11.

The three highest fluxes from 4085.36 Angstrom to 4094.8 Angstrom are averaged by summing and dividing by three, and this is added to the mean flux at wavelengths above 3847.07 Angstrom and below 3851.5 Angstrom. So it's 240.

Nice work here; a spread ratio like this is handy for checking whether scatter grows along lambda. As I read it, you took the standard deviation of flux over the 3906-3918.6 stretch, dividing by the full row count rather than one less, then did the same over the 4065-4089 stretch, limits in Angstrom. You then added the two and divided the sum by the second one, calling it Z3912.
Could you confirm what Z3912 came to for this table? 1.5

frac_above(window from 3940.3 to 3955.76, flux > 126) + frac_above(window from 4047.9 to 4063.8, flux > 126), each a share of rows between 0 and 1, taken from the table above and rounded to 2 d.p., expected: 0.82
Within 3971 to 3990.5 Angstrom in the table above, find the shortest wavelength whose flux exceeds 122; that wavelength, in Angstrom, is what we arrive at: 3971.74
